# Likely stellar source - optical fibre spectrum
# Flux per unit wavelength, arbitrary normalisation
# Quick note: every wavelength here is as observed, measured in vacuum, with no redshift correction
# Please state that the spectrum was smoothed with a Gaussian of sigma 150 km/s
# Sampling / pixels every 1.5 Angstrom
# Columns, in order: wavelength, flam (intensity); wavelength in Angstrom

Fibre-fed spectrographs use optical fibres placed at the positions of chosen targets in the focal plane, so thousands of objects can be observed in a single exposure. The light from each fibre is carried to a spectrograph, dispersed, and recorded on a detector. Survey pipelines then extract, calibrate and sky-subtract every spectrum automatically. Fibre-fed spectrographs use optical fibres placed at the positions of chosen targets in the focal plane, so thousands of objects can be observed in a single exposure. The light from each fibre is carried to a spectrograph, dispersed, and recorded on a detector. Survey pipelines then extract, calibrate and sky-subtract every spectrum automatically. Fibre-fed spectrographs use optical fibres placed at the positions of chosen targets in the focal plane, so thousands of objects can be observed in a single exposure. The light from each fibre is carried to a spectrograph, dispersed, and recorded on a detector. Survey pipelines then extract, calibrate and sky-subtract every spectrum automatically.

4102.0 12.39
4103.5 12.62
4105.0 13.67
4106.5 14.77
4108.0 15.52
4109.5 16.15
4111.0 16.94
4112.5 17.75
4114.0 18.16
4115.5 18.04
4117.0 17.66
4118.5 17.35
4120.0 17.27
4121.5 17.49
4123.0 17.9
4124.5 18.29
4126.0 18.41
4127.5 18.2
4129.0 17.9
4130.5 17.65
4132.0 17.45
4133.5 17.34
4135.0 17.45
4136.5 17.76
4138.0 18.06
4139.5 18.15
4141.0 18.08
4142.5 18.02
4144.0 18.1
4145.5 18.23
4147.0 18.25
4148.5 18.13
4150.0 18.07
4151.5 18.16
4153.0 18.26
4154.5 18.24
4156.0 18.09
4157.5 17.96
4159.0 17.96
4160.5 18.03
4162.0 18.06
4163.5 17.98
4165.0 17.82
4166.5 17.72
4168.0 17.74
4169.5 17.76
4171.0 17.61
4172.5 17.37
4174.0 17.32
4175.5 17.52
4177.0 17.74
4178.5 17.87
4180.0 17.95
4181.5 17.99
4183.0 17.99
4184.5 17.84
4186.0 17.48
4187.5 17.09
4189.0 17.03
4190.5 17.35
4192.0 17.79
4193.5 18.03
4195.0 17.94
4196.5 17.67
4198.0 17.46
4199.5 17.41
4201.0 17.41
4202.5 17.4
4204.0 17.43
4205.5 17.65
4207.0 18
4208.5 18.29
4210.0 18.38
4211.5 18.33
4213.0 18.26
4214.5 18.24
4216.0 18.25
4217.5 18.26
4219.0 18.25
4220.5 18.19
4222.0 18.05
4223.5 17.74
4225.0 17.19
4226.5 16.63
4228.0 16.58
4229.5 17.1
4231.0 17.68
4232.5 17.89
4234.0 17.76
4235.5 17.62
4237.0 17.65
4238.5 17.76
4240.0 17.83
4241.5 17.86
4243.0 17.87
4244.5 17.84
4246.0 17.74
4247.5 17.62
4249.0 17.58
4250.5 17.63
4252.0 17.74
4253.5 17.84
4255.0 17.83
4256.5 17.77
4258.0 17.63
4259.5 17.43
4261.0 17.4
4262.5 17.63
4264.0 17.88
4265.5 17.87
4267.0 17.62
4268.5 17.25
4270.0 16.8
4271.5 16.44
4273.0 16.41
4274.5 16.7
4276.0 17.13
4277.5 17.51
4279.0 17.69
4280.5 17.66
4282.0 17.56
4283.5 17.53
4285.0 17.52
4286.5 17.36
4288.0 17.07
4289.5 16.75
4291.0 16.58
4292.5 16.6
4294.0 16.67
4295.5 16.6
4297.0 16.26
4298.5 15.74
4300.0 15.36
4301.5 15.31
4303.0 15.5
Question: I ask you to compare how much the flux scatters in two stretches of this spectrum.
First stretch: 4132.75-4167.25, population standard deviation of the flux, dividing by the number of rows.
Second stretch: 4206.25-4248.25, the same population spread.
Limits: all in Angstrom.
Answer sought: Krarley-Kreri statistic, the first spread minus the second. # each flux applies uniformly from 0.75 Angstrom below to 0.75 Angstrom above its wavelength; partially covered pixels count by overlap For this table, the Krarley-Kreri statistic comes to -0.23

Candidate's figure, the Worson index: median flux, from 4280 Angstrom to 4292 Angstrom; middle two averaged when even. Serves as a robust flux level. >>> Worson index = 17.4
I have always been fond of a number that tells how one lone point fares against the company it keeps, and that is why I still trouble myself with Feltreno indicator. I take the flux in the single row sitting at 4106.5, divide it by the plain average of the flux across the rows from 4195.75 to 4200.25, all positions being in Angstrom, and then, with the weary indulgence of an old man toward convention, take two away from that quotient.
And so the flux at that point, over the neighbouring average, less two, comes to -1.16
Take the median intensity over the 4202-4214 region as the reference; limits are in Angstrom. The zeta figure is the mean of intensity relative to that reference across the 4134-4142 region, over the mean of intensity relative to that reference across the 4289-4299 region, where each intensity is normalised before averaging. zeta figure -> 1.09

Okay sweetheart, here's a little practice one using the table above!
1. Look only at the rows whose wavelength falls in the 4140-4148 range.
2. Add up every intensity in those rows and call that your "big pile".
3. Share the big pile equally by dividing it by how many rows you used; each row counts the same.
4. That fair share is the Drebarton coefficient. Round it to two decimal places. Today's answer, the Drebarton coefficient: 18.14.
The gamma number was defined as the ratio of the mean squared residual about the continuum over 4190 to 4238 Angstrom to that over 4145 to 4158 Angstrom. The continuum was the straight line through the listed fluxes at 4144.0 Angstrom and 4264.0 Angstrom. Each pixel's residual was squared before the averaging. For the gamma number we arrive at 20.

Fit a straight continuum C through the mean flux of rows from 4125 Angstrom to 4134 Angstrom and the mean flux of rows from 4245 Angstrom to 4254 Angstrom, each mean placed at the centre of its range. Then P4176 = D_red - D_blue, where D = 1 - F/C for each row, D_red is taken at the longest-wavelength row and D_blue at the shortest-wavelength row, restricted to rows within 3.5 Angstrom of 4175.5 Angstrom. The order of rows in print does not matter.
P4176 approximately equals -0.029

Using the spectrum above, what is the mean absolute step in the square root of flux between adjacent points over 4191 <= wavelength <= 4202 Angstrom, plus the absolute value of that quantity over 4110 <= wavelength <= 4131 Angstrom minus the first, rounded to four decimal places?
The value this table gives 0.0366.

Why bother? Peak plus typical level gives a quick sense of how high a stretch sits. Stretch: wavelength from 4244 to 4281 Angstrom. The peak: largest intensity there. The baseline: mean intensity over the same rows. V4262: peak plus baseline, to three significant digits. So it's 35.3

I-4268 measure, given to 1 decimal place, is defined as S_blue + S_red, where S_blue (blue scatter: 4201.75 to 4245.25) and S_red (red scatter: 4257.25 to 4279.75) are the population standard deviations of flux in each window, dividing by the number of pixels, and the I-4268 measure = 0.9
